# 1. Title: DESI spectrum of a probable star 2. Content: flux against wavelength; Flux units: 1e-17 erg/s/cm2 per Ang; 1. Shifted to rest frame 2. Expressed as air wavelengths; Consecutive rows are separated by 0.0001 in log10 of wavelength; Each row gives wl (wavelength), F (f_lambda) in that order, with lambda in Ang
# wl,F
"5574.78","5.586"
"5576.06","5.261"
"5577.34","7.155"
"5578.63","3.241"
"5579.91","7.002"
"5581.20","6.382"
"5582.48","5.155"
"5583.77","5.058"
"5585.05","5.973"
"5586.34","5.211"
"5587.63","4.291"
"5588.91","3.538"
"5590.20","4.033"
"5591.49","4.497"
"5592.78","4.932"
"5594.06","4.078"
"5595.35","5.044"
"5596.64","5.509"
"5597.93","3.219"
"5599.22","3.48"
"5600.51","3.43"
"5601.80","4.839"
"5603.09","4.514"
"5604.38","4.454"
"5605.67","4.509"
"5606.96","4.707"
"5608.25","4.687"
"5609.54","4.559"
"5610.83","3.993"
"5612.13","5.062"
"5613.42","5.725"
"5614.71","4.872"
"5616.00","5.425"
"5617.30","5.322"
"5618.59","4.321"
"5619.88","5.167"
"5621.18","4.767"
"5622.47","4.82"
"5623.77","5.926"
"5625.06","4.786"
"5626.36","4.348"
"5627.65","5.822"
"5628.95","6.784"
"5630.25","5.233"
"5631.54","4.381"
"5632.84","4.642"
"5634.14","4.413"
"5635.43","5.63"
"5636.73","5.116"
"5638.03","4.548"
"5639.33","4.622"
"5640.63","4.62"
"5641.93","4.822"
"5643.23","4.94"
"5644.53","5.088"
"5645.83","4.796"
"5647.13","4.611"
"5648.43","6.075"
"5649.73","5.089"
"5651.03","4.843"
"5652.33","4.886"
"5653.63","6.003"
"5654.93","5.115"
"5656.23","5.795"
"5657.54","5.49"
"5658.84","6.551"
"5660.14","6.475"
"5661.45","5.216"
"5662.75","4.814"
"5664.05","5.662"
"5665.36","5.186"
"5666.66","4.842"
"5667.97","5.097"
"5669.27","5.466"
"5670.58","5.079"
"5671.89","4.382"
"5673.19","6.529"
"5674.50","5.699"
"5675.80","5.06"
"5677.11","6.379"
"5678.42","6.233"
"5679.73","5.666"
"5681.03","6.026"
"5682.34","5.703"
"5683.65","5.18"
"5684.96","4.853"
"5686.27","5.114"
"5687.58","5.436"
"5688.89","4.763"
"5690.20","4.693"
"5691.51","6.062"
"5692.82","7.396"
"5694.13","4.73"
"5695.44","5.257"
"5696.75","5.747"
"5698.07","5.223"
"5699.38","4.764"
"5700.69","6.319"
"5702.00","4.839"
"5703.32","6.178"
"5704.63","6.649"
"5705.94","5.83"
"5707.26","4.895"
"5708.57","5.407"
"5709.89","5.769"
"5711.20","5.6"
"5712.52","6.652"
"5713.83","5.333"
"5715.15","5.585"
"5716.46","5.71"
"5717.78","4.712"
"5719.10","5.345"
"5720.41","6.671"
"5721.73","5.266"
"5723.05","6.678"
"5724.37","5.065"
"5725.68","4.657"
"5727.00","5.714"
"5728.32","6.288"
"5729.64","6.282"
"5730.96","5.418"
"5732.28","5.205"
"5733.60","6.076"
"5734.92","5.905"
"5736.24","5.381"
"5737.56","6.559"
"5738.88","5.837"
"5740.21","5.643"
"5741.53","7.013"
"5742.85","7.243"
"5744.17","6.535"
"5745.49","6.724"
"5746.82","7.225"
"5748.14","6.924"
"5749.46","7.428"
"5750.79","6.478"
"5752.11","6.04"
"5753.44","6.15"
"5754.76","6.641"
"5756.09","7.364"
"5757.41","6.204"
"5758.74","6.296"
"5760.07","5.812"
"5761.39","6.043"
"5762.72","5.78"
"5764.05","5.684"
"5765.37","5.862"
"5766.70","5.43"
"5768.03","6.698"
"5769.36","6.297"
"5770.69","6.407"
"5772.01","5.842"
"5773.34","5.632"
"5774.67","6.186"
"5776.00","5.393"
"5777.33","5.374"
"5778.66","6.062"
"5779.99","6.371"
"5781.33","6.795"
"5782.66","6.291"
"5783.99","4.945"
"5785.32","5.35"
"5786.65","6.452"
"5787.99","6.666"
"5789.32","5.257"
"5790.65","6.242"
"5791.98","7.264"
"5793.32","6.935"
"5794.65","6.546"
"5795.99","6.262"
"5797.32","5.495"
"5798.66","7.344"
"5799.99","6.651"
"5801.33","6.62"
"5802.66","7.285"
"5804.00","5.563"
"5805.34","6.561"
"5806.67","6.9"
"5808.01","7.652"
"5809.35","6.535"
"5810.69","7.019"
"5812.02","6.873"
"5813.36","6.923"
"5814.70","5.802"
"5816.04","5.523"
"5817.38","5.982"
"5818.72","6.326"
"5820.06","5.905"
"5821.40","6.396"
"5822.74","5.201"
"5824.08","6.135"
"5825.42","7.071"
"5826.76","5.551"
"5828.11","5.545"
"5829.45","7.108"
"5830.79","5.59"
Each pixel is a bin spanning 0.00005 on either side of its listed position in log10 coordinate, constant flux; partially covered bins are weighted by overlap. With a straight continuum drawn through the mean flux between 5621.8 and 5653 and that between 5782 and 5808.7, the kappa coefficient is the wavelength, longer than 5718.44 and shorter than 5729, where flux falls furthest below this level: 5725.68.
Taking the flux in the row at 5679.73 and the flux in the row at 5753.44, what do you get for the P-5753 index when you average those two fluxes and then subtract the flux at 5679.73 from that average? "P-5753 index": 0.2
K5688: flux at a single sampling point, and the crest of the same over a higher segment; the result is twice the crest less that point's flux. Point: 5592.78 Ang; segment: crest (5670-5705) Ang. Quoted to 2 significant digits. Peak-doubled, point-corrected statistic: 9.9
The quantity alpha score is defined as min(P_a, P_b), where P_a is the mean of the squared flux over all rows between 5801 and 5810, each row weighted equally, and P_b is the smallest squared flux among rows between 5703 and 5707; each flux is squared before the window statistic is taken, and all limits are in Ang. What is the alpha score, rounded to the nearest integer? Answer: 34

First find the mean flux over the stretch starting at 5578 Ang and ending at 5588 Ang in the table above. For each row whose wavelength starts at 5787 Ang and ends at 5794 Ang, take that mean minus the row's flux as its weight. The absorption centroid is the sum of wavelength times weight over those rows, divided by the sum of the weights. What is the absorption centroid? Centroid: 5791.2 Ang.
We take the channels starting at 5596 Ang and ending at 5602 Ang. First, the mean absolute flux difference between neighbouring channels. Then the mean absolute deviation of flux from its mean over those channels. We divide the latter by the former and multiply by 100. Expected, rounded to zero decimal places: 86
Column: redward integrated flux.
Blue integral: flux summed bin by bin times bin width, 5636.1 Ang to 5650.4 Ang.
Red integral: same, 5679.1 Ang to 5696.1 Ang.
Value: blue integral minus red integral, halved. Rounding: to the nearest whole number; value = -11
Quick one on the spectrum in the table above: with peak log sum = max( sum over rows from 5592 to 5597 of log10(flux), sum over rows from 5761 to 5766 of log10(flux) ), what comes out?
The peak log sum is 3.1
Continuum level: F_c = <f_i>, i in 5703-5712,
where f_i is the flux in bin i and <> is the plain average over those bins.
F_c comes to 5.8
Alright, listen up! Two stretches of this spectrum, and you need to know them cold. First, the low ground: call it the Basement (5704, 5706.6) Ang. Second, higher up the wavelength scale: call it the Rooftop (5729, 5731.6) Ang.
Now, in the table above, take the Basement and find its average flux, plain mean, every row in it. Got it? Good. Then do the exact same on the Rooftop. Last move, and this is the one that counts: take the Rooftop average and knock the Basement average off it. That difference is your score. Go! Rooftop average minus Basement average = -0.39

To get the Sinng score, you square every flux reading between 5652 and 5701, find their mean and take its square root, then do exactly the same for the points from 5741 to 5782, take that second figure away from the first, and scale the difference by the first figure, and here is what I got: -0.15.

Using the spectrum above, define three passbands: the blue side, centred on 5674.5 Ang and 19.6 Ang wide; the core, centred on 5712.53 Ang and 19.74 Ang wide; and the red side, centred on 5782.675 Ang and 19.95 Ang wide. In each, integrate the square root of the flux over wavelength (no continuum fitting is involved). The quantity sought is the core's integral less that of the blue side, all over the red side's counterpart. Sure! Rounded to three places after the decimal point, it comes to 0.024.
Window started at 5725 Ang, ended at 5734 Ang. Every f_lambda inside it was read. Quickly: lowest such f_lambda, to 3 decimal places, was 4.657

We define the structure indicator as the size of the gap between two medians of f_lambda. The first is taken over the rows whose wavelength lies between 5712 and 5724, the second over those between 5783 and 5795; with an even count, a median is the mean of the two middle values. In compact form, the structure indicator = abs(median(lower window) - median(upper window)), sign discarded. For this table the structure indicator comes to 0.9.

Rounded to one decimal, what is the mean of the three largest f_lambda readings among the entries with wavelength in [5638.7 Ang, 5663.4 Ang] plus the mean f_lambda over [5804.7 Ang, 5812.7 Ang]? 13.3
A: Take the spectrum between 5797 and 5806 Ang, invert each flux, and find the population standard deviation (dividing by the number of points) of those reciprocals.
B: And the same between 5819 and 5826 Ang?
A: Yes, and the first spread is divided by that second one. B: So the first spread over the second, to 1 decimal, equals 1.0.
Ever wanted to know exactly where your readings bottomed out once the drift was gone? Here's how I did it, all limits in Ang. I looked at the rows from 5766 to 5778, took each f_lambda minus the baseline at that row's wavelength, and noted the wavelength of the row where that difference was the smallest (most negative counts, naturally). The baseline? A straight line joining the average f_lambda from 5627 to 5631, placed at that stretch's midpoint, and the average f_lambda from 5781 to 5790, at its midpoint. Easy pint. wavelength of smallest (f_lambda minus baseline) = 5777.33 Ang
